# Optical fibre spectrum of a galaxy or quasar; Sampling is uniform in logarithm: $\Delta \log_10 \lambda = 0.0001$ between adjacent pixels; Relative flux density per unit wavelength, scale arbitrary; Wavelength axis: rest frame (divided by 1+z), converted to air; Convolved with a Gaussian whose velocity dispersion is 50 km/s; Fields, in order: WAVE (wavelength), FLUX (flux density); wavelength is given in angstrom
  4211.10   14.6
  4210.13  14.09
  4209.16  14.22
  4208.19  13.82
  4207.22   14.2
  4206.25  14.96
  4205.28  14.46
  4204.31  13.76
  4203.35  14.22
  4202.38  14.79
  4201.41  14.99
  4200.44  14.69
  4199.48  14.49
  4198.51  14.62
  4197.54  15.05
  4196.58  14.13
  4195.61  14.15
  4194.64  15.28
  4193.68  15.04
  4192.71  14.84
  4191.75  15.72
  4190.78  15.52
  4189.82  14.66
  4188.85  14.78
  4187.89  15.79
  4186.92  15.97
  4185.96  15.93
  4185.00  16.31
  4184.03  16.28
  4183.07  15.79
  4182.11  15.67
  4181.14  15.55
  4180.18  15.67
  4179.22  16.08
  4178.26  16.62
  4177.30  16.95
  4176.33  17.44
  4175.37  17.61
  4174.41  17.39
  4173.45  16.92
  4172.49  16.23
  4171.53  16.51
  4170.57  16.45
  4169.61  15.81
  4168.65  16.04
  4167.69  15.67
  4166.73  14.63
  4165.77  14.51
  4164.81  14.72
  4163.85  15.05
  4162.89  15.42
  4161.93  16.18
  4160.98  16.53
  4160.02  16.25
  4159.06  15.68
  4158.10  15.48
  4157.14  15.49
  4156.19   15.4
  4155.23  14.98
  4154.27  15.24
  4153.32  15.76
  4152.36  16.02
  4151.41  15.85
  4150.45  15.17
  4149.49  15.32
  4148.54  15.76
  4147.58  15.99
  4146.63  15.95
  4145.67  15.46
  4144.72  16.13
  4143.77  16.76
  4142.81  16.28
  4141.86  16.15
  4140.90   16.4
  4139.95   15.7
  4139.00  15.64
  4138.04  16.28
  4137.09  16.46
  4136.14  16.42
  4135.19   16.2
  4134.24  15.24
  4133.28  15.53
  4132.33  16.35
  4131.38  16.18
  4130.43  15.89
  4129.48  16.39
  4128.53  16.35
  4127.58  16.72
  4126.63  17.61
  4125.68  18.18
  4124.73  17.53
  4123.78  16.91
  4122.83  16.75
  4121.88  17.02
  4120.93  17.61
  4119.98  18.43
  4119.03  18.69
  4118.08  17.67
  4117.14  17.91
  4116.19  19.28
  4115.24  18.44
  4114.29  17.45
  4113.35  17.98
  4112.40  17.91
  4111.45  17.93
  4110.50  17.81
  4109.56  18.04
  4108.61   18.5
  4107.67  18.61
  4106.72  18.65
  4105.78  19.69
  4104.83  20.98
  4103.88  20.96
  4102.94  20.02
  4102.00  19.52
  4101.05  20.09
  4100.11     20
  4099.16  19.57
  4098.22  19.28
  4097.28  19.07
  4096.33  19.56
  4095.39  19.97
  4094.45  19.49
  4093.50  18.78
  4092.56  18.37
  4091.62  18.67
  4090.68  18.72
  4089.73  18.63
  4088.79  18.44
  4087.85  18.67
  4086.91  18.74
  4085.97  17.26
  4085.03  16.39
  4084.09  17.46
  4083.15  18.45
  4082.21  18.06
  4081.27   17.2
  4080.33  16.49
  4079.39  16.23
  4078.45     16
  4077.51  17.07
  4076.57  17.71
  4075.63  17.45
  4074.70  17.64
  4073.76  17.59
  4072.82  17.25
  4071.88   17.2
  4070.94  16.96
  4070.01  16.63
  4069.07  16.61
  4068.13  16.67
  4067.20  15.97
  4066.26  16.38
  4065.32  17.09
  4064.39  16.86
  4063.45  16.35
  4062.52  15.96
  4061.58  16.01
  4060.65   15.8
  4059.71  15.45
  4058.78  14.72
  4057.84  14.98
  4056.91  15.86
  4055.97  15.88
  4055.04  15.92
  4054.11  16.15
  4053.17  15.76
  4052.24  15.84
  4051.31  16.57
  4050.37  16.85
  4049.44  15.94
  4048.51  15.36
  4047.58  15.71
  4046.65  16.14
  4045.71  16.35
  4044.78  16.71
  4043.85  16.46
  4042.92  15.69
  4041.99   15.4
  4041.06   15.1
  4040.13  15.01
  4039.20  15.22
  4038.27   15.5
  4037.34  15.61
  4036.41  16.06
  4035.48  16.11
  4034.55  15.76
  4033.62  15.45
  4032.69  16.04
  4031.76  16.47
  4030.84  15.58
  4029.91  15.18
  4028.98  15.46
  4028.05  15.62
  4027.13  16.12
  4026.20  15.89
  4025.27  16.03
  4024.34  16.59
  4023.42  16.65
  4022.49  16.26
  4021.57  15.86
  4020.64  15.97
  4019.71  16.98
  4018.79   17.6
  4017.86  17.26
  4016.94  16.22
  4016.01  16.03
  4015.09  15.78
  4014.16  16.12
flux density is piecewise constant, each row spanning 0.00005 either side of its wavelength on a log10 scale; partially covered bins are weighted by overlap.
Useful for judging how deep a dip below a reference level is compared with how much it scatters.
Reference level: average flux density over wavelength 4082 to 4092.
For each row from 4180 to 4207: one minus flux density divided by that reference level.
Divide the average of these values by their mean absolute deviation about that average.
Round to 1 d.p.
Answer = 5.2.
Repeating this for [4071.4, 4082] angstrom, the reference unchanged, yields 2.3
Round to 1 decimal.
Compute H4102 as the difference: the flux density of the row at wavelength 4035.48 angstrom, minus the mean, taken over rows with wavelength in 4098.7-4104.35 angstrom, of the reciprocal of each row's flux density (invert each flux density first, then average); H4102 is 16.1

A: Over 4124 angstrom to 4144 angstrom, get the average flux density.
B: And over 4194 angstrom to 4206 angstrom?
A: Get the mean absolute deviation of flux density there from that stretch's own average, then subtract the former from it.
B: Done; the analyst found -16.0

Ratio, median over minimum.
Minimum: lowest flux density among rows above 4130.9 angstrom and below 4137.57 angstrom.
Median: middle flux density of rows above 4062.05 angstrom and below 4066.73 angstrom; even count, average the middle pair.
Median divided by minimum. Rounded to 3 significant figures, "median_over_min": 1.07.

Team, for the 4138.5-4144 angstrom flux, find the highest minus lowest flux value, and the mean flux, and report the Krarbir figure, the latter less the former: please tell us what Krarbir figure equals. 15.0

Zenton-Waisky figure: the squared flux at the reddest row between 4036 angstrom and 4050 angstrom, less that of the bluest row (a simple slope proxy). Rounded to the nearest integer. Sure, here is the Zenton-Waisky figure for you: -4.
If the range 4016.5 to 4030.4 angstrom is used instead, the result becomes -33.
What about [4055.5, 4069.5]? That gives 24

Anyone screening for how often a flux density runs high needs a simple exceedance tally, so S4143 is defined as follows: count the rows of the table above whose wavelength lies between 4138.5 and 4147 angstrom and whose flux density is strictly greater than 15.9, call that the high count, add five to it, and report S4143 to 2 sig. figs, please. 11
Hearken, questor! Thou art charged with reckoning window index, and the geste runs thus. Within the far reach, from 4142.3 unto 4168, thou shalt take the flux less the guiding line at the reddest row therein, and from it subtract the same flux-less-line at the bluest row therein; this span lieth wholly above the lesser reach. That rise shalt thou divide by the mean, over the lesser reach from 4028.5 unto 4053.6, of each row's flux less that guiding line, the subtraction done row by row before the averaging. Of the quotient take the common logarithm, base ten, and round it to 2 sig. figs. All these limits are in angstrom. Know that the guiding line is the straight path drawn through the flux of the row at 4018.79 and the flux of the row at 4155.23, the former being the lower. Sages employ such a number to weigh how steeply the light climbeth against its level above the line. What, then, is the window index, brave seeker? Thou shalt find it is -1.0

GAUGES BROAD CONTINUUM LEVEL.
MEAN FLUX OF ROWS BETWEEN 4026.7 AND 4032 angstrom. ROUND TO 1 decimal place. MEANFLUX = 15.7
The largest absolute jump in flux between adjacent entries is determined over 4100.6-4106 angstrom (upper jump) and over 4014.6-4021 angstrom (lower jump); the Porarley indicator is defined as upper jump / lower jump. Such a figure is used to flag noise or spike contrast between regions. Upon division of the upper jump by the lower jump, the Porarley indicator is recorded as 1.2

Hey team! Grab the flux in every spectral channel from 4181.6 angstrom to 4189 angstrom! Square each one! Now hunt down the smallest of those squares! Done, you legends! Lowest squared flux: 218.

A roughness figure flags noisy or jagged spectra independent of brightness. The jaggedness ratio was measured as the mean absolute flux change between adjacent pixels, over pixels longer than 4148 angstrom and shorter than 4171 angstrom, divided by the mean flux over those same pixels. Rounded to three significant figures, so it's 0.0237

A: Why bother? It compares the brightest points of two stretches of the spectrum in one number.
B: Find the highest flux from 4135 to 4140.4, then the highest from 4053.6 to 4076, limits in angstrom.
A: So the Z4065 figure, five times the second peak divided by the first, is 5.4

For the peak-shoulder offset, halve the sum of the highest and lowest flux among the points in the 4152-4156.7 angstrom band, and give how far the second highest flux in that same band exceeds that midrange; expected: 0.26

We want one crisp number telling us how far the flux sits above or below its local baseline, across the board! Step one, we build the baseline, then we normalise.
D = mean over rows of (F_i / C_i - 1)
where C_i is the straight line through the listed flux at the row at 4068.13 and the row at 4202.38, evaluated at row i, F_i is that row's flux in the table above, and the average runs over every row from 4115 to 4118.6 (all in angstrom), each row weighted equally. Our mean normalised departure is 0.15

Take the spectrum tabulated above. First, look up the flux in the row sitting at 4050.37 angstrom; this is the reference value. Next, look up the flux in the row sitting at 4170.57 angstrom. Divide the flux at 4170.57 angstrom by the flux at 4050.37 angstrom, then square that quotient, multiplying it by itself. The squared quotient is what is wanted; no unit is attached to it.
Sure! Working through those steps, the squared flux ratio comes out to 0.95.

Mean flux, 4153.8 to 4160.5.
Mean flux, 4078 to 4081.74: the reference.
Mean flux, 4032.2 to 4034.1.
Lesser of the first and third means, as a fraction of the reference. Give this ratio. 0.94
